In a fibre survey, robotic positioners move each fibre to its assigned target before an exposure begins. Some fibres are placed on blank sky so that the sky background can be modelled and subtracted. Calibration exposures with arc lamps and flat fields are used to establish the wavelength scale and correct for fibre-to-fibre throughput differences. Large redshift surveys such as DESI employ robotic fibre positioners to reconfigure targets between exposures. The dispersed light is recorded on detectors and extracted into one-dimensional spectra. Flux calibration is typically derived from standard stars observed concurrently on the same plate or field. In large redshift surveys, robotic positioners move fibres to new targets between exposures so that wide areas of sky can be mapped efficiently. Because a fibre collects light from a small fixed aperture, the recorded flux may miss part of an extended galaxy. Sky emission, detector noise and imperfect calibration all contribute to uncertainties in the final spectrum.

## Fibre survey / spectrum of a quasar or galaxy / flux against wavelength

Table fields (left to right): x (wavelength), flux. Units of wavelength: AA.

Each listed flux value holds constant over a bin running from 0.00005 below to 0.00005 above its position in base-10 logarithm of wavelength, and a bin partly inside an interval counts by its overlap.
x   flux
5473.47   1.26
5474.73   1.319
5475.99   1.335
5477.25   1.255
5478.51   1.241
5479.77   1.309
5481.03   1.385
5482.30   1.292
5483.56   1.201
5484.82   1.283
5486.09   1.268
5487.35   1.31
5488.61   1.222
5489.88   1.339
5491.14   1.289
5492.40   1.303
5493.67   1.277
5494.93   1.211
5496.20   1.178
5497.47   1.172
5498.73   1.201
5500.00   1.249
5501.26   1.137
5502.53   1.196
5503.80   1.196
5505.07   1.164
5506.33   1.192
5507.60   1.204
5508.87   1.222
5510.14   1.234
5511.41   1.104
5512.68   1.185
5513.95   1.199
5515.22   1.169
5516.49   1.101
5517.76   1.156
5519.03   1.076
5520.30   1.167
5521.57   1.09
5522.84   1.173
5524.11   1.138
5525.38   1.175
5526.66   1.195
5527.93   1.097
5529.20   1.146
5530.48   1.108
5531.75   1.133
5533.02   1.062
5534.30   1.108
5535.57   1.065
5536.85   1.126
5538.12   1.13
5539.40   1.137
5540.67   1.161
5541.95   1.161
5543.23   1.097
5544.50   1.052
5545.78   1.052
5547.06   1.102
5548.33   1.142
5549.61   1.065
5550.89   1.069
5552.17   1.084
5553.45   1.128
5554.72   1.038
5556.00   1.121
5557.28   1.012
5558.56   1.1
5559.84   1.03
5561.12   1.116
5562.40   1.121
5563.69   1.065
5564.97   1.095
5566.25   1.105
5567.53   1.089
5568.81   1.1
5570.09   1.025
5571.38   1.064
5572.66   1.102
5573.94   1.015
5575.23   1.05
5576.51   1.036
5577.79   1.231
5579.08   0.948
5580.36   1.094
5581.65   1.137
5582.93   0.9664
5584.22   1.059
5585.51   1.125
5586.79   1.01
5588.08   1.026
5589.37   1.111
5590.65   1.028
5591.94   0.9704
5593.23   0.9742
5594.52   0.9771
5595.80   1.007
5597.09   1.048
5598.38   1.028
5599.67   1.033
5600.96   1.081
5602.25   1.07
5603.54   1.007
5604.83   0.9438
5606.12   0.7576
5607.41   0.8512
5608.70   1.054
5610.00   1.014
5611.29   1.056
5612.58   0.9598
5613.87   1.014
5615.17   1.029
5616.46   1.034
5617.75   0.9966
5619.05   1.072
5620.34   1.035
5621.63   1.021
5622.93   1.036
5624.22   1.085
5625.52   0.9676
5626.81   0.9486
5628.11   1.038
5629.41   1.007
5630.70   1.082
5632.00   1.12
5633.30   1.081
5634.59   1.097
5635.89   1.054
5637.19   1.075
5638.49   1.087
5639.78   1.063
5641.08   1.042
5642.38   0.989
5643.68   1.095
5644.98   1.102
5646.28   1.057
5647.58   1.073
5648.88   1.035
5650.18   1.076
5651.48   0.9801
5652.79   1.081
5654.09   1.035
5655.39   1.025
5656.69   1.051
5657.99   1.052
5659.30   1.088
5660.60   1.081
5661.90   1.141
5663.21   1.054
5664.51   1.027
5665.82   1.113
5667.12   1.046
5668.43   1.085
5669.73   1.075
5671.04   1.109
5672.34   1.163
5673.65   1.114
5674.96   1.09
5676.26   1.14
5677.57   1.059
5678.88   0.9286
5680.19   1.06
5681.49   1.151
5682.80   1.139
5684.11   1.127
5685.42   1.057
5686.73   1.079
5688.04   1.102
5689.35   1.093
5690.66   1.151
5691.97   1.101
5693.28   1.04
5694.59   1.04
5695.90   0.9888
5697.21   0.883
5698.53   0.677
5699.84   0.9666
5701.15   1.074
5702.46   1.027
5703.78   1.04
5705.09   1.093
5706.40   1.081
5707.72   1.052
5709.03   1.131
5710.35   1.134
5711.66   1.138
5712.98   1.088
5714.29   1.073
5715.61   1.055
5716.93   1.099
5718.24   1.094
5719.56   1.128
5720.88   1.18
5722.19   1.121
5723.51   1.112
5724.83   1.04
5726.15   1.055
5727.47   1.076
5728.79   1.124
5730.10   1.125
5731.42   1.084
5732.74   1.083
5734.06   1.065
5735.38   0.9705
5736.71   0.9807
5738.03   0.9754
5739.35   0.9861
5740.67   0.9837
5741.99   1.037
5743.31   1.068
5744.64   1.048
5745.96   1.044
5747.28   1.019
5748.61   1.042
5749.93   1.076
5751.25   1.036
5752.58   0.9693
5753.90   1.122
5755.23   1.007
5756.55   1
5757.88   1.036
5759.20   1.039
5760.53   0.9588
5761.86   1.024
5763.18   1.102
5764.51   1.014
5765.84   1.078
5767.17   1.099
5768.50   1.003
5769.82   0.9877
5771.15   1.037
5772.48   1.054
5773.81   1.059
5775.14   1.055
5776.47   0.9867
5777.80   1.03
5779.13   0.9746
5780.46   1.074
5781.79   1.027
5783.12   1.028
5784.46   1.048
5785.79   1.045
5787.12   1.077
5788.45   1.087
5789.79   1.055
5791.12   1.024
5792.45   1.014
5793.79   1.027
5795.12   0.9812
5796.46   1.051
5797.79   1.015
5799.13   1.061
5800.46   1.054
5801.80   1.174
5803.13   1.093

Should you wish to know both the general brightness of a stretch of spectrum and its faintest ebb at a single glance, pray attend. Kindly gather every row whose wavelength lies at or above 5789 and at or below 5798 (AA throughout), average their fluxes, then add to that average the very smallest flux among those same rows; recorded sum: 2.01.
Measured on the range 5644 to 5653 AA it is 2.04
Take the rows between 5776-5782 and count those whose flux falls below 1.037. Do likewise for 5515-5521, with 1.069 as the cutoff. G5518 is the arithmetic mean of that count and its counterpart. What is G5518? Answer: 2.0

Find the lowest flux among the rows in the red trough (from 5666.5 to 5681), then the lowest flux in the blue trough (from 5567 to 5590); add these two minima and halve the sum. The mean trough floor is 0.94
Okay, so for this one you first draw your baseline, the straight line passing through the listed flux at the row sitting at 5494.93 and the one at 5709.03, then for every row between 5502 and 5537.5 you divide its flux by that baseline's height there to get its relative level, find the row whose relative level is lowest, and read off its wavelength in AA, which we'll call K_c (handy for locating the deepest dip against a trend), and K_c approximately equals 5533.02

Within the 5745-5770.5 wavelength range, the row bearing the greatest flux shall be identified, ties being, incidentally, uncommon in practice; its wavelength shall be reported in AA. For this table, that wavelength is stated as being 5753.90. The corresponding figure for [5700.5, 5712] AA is 5711.66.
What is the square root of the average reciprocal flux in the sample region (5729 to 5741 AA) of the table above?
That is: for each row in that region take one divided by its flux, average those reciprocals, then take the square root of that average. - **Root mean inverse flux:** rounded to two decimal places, 0.99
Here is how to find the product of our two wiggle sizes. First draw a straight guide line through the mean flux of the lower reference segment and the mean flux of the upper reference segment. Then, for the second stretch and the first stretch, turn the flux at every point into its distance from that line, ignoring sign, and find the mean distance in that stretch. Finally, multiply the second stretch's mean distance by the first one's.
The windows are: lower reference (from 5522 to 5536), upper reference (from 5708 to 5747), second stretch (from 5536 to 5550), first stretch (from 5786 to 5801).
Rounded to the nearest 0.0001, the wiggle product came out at 0.0008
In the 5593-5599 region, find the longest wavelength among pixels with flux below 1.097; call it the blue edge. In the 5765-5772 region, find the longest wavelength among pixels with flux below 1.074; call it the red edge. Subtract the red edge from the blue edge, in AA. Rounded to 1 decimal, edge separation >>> -172.8 AA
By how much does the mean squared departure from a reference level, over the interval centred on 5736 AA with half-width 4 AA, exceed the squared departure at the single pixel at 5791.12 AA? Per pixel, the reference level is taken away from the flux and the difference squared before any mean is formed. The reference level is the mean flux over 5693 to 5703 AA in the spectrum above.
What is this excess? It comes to 0.0006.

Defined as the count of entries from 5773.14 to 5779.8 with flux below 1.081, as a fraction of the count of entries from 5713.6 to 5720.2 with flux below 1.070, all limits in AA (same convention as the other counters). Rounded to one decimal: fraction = 5.0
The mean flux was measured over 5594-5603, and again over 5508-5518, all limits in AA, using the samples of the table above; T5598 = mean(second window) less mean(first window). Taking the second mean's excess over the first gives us 0.14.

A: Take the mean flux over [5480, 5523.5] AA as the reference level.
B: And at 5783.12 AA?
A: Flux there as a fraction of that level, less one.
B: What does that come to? -0.15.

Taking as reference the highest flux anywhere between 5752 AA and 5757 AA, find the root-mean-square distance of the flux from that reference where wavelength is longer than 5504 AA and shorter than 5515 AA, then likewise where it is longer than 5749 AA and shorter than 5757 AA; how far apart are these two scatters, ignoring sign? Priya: 0.025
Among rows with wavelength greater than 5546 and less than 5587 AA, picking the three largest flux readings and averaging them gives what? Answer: 1.17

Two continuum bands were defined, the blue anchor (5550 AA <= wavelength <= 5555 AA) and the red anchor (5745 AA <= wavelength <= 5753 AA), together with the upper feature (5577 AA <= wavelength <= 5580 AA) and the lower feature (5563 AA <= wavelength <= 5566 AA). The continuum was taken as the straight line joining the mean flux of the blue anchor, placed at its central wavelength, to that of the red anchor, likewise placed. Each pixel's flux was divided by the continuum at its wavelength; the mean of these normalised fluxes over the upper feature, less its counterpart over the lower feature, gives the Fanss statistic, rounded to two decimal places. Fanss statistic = 0.01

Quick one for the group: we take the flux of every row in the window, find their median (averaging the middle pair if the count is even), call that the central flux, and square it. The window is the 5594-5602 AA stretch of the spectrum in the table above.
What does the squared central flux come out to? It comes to 1.06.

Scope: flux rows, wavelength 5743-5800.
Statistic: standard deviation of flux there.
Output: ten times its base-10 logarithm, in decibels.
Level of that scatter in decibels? -14.4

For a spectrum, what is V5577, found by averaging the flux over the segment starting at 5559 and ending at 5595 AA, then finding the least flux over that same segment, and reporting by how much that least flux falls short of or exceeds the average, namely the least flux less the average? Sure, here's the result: -0.11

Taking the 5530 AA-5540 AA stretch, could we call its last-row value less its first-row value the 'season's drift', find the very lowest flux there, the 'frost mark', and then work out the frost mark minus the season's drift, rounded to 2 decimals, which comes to 1.03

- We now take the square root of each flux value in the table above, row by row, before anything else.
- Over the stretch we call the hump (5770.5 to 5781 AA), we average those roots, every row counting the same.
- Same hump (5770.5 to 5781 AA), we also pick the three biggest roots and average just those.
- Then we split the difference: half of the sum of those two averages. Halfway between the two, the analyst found 1.02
